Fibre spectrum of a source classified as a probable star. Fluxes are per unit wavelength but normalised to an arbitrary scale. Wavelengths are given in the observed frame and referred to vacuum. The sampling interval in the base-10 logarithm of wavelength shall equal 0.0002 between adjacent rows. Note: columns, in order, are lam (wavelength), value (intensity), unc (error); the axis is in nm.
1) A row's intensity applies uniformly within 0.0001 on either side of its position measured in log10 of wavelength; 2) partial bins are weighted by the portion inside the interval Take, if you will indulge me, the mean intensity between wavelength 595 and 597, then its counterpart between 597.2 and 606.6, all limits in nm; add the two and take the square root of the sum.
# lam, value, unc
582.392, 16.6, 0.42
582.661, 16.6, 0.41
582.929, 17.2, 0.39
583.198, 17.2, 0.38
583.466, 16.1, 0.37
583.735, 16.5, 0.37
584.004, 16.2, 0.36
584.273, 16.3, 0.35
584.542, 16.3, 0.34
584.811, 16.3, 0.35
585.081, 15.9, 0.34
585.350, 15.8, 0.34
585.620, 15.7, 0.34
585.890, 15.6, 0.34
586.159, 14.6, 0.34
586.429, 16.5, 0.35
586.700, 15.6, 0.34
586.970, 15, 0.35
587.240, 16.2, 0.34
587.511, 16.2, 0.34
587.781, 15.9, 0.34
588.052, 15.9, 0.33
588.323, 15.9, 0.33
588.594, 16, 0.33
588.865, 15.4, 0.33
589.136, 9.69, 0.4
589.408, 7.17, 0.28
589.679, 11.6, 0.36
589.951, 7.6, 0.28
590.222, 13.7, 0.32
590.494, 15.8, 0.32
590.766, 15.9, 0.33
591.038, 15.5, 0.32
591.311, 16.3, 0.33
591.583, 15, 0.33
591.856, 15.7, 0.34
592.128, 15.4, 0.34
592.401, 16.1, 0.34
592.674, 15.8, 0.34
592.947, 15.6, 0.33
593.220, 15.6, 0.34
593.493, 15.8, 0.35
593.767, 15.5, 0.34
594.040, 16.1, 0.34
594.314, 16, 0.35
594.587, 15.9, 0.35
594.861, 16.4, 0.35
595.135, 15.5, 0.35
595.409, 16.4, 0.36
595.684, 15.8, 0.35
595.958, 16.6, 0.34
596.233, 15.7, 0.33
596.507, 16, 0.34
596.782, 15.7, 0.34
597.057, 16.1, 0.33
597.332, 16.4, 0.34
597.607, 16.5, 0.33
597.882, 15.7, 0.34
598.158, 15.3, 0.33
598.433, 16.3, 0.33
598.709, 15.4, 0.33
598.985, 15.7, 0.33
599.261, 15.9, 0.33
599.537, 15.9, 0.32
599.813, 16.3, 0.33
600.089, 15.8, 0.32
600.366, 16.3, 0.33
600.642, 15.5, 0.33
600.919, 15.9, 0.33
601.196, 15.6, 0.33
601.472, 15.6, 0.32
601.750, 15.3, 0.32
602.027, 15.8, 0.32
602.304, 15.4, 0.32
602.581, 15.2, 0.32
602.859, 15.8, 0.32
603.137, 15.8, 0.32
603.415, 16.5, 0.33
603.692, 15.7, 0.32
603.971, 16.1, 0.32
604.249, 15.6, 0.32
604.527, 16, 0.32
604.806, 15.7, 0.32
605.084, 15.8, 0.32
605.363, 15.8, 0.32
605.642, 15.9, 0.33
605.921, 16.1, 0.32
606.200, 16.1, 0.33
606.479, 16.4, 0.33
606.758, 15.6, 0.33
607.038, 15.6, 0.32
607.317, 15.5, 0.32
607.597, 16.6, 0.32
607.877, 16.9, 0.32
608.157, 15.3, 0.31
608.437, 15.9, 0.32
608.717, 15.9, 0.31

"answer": 5.64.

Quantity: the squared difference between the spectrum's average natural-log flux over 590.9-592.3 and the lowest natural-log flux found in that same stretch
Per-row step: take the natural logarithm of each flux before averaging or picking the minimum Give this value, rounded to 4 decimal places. 0.0014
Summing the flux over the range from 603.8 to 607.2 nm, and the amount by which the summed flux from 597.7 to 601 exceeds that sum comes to -1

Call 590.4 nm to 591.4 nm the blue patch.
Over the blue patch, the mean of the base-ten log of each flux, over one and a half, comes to 0.800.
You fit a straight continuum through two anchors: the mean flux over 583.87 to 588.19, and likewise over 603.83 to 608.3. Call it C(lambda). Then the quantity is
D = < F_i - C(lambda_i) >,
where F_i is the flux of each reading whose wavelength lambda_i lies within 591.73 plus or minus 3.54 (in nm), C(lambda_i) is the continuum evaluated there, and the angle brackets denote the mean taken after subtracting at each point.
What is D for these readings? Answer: -1.2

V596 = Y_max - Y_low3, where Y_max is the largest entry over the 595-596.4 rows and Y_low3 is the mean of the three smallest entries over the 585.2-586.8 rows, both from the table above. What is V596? 1.3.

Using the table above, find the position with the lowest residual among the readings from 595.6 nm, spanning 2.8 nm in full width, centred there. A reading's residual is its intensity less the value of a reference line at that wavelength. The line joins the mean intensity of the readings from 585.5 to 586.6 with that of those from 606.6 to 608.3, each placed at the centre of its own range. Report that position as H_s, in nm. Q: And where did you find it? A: 595.135 nm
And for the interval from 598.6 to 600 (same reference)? 598.709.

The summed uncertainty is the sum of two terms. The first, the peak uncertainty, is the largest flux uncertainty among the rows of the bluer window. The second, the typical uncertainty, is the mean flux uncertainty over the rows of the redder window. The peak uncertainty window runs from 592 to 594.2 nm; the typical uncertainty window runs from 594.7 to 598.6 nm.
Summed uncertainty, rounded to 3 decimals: 0.690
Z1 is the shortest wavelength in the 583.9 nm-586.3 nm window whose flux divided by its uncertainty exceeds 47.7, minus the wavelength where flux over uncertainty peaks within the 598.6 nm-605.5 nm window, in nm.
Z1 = -19.43 nm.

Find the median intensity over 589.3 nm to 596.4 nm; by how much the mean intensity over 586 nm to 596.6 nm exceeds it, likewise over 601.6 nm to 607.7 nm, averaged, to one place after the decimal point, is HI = -0.3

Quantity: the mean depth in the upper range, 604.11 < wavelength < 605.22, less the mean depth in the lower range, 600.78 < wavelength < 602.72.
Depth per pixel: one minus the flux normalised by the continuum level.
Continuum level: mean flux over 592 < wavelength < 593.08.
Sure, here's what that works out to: -0.015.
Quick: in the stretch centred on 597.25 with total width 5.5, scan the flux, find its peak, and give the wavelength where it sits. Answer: 595.958 nm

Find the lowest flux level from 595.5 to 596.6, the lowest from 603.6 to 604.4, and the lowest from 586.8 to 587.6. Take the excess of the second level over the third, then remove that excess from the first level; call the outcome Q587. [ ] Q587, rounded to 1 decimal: 15.1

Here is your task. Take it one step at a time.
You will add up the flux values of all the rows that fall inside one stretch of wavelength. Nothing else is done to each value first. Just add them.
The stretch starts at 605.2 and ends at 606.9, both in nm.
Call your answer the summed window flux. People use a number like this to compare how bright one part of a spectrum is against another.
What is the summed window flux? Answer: 96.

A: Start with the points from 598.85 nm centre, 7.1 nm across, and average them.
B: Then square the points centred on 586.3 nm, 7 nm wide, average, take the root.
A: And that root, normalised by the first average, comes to 0.97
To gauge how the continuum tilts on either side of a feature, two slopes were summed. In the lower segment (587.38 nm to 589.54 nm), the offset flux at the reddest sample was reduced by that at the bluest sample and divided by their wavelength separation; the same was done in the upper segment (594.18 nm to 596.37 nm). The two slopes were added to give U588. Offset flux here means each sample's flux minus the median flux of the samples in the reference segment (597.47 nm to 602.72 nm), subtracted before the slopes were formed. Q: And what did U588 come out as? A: -4.92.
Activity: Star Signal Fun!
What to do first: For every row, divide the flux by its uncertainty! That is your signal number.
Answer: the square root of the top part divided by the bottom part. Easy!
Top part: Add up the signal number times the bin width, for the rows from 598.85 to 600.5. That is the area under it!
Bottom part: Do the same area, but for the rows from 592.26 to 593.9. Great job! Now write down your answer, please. 1.03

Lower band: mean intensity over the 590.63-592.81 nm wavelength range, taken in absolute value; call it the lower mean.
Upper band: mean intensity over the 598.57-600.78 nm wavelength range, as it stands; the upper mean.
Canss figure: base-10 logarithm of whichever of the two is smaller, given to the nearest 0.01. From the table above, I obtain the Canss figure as 1.20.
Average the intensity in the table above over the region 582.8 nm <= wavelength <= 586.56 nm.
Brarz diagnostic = 16.2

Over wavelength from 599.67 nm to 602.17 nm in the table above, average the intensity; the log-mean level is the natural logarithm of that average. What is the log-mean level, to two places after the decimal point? 2.76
